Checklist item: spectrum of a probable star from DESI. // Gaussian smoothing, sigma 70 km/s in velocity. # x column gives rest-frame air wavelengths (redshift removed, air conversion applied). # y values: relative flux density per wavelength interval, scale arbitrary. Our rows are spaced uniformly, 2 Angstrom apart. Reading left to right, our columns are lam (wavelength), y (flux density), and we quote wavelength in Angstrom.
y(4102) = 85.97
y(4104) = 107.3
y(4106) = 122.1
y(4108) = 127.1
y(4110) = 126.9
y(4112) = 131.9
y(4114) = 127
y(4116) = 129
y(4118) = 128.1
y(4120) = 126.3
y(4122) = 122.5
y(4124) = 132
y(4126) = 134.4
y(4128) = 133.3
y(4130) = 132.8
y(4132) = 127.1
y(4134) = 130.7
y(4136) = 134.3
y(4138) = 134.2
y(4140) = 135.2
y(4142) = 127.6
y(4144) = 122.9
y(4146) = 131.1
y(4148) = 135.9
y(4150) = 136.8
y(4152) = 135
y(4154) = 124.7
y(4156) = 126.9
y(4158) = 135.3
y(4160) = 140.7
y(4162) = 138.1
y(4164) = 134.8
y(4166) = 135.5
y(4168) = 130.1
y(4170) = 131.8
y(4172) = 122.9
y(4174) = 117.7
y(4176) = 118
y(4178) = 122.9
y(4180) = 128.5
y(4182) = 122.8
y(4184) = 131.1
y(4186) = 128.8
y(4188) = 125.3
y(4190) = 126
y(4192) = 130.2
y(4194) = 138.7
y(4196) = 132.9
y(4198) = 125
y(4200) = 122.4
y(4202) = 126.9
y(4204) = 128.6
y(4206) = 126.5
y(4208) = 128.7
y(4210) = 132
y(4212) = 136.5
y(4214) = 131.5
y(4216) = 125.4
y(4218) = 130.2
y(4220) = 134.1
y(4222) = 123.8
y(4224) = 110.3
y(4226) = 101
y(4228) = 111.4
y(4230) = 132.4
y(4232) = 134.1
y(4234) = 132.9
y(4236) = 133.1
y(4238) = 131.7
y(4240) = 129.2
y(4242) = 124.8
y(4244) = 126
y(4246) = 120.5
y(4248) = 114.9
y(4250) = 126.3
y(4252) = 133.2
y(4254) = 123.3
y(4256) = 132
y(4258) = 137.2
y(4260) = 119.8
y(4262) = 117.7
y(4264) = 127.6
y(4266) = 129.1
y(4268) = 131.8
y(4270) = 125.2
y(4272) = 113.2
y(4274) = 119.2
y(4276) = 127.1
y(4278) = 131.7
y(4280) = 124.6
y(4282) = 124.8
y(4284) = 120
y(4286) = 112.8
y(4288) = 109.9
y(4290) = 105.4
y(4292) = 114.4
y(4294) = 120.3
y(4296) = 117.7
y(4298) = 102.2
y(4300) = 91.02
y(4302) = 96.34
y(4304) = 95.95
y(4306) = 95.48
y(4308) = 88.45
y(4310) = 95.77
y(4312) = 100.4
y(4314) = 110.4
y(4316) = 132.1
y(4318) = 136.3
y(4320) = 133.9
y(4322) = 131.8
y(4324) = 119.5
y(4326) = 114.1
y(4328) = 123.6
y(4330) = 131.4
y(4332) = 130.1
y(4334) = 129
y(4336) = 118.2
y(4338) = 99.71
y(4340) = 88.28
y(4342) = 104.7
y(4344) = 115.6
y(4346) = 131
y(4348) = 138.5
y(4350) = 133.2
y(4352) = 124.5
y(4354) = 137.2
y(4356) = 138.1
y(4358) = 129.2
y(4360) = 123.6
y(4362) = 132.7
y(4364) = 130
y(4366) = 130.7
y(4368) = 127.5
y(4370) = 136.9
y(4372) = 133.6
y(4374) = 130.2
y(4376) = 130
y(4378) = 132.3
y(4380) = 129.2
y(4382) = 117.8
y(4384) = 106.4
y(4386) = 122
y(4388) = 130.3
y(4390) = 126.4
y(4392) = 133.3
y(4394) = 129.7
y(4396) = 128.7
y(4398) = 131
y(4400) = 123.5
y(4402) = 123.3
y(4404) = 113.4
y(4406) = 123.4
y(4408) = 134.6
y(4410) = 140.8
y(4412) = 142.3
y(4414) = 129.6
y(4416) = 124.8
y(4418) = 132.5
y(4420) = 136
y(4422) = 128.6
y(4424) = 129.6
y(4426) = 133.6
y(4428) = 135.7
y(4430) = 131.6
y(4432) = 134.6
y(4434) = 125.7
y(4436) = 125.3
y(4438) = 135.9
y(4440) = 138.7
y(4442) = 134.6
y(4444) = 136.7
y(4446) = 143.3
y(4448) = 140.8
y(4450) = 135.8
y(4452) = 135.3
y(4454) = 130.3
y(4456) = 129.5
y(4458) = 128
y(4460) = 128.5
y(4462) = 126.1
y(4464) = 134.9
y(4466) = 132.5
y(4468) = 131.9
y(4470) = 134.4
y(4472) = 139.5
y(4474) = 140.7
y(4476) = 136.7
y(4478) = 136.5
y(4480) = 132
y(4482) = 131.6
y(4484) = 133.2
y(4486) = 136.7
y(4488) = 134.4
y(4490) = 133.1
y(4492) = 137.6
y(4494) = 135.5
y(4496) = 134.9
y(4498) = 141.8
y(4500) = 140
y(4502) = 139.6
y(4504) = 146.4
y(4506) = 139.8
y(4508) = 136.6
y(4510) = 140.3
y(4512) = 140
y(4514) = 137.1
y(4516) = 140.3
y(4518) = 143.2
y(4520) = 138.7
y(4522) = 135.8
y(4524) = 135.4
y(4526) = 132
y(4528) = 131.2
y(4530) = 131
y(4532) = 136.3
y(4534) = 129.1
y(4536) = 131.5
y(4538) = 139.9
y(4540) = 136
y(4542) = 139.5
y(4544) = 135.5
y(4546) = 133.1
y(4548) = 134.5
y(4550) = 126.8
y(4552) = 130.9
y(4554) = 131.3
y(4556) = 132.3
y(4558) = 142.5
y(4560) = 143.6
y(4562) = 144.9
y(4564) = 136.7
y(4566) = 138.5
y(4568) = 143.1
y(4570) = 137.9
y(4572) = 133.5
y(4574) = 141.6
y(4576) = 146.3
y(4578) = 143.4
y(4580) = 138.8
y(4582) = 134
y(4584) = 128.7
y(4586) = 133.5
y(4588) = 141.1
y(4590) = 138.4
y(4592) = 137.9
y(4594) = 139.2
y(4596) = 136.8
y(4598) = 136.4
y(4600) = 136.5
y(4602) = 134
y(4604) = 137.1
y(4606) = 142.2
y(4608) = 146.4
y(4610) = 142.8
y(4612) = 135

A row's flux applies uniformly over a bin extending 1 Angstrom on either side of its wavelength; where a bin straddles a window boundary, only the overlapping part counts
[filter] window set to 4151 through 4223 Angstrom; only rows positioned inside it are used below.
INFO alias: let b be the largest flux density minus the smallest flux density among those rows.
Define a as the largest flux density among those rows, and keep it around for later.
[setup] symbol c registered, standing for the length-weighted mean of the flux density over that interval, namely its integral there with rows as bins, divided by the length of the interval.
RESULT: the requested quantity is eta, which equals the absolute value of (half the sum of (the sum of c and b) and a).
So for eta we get 146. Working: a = 140.7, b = 23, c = 129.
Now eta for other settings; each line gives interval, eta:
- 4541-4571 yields 150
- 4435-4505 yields 151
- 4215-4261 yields 149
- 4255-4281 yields 144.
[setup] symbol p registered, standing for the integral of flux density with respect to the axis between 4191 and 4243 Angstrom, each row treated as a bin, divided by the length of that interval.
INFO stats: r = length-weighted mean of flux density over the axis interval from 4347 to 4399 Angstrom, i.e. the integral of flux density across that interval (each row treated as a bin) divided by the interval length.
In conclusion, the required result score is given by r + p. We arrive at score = 256.8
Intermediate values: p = 127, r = 129.3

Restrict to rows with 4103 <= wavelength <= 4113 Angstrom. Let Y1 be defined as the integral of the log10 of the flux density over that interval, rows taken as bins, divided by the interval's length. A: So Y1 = 2.089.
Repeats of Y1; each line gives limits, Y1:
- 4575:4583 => 2.148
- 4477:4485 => 2.125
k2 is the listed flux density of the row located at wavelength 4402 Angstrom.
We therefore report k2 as 123.3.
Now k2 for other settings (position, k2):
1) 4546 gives 133.1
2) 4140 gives 135.2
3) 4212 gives 136.5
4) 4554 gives 131.3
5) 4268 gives 131.8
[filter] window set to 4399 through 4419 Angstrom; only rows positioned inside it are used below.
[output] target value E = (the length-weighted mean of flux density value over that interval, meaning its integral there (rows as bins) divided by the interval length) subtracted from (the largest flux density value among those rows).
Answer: 13.5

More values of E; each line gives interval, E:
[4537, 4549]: 3.5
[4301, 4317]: 30.2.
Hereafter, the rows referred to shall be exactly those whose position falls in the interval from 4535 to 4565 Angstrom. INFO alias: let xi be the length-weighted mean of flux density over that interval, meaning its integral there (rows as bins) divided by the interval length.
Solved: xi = 136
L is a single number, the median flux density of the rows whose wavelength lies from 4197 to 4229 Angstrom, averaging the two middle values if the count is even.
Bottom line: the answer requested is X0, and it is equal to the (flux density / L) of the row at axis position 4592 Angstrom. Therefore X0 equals 1.1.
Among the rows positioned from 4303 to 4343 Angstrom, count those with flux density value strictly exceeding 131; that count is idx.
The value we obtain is 5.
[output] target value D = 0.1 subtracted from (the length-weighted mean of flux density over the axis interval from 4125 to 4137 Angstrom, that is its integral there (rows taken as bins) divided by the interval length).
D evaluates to 132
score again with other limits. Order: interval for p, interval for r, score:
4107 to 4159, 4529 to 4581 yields 267.2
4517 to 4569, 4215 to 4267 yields 261.4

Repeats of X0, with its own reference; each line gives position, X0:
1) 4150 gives 1.1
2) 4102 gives 0.7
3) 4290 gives 0.8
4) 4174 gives 0.9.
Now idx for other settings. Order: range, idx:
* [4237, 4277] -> 5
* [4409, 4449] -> 14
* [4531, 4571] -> 17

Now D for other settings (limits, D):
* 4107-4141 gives 130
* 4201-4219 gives 129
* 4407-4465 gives 133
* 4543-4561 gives 134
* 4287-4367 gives 117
